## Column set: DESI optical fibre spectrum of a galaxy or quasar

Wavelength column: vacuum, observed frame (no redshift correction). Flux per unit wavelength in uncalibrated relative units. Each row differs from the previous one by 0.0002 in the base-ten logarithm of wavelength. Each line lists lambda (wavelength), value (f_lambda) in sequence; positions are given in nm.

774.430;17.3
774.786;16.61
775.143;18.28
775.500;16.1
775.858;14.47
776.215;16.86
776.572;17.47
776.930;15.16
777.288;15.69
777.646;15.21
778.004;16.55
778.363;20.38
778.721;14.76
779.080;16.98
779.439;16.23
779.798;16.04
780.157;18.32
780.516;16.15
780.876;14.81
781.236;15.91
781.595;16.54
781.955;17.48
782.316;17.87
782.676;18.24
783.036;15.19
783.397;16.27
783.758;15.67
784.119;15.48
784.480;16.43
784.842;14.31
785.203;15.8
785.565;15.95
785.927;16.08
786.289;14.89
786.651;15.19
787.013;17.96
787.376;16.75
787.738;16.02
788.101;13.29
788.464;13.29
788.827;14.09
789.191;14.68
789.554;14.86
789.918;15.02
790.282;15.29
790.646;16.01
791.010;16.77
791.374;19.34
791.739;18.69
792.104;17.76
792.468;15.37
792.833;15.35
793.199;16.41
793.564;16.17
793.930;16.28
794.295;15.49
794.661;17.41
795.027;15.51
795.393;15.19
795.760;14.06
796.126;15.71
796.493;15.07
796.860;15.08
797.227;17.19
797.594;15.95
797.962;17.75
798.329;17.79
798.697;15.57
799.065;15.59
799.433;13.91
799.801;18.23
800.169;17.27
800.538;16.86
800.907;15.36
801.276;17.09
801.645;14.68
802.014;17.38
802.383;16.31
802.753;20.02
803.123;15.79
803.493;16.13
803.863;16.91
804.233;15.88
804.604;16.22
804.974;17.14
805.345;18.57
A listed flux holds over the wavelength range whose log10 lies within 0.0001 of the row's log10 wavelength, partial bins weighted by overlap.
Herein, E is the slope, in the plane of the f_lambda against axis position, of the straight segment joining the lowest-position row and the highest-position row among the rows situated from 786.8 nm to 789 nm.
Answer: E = -2.1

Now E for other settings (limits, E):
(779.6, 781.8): 0.3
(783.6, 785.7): 0.2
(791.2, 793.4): -1.6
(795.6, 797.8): 1.0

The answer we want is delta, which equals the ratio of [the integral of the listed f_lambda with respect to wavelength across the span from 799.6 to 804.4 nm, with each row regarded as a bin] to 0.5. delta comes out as 161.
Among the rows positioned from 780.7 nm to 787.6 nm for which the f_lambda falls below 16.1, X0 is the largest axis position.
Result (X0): 786.651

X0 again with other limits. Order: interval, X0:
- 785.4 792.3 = 790.646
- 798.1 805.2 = 804.233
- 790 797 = 796.860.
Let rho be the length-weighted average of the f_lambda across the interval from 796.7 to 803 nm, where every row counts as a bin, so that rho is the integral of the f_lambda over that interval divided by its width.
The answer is 16.6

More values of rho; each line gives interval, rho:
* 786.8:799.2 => 16.0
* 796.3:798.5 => 16.5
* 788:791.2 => 14.9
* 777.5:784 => 16.6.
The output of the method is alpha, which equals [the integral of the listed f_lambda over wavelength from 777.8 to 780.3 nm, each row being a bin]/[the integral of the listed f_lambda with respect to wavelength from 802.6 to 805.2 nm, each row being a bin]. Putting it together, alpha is 0.97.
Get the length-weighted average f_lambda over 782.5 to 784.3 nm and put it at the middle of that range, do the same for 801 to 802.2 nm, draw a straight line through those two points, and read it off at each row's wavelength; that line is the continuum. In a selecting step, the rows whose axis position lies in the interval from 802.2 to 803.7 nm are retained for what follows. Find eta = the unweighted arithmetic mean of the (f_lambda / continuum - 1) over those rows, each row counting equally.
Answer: 0.05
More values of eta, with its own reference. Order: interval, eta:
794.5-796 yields -0.04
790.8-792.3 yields 0.12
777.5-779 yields 0.04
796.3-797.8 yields -0.03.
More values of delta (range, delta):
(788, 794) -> 190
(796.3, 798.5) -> 72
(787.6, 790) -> 69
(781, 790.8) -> 308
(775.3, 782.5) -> 237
